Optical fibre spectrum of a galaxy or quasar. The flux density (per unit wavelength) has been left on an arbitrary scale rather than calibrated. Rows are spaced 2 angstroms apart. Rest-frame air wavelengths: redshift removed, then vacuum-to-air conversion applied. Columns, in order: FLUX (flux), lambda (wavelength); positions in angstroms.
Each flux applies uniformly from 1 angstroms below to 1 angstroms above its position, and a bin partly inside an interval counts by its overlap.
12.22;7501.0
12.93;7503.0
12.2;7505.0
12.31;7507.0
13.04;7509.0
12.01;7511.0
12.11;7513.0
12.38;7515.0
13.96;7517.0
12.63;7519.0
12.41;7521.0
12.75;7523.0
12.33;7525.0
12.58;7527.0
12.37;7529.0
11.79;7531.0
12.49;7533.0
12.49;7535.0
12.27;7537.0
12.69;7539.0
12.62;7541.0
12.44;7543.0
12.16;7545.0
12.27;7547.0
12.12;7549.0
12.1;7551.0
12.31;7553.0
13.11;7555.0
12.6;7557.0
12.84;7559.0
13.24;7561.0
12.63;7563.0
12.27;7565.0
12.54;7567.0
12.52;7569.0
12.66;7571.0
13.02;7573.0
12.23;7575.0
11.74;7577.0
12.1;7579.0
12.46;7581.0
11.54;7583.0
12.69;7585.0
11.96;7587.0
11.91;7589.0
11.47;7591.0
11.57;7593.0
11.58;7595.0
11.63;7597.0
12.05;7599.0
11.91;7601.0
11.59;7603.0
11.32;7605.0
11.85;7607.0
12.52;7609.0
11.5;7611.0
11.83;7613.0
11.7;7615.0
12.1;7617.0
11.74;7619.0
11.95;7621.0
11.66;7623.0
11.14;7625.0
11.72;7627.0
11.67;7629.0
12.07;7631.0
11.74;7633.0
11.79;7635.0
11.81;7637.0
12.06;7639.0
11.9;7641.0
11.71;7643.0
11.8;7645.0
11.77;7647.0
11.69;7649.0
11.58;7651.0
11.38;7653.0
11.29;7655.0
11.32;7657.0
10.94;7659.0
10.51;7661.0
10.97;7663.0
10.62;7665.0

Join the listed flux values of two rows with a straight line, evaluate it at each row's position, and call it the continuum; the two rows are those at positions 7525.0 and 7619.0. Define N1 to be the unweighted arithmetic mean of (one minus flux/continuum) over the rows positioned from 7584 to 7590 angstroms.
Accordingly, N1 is -0.021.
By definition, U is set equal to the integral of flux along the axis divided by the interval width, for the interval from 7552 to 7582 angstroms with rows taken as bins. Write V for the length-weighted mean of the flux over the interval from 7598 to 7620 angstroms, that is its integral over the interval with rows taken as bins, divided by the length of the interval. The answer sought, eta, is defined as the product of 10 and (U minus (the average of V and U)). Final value 3.6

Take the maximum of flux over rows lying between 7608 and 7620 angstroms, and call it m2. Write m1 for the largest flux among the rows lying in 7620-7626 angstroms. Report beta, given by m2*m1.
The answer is 150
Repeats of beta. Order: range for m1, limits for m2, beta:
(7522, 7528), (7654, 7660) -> 144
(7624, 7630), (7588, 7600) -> 141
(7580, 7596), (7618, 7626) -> 152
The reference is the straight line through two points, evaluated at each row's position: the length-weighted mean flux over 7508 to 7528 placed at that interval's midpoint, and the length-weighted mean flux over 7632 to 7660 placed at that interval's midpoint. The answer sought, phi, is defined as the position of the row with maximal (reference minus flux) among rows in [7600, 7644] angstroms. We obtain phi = 7625.0 angstroms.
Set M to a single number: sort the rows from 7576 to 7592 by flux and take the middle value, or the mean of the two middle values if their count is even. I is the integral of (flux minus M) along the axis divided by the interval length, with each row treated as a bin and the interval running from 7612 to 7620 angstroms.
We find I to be -0.09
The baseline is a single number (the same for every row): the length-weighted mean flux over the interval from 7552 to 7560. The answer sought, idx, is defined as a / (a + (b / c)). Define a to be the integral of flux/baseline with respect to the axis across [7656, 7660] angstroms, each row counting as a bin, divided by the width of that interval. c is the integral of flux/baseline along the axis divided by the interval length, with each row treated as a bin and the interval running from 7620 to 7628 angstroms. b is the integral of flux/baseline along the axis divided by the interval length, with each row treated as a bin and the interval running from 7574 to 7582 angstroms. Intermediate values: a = 0.88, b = 0.95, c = 0.91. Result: 0.456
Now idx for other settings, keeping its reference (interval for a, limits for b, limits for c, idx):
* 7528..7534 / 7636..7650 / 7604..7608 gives 0.485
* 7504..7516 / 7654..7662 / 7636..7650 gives 0.510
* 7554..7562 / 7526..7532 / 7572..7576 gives 0.512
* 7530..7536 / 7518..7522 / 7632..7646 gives 0.477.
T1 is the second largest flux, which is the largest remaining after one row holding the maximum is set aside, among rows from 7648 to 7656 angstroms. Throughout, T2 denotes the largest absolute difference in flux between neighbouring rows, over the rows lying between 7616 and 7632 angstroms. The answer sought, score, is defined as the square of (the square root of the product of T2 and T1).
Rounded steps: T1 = 11.58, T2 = 0.6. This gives 6.7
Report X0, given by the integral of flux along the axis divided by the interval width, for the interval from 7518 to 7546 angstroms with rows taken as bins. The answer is 12.4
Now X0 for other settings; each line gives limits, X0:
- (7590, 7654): 11.7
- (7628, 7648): 11.8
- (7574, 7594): 12.0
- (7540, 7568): 12.5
